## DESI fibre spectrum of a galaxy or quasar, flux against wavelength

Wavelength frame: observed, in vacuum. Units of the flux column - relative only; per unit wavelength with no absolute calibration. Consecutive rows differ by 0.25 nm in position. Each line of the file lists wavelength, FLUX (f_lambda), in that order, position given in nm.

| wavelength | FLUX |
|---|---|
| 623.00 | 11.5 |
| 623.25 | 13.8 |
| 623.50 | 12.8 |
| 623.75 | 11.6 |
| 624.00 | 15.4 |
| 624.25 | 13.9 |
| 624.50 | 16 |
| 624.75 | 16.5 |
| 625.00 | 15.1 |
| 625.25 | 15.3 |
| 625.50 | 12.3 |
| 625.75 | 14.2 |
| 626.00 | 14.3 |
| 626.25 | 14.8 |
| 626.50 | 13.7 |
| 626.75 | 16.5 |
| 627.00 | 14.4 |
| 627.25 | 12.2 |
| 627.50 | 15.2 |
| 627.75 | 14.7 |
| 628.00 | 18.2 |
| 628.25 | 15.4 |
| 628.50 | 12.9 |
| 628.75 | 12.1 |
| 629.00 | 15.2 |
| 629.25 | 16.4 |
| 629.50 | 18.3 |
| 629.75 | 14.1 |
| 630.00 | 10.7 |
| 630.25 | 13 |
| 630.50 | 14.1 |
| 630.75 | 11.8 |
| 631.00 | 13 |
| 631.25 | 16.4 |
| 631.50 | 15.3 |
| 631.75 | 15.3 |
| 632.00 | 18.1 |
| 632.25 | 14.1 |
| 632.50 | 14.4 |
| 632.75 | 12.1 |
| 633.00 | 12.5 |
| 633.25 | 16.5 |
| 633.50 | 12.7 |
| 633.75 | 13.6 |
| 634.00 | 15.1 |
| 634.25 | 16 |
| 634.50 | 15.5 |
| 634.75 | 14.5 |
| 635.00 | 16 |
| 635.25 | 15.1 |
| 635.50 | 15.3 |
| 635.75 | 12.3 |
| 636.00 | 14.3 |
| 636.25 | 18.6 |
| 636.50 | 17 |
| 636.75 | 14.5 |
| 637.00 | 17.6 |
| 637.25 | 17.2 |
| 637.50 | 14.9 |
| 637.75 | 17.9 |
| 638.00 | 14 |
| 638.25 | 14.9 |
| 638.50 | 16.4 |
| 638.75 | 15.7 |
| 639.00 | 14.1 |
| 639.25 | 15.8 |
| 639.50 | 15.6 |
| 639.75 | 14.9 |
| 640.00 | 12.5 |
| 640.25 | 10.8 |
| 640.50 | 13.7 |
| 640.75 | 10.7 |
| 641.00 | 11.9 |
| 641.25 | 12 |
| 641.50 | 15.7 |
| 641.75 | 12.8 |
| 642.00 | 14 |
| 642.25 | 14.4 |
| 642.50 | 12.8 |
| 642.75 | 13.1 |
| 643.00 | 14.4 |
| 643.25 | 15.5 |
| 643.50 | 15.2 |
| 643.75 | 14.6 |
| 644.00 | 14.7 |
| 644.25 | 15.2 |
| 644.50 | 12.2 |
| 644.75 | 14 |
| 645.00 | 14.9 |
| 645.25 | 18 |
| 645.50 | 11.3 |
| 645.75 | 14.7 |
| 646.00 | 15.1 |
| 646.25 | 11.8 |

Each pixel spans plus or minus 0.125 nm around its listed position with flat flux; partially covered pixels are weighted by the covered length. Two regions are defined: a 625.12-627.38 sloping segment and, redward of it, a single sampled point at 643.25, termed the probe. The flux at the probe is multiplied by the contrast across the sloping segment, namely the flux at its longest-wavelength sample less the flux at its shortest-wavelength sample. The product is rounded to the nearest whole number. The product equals -48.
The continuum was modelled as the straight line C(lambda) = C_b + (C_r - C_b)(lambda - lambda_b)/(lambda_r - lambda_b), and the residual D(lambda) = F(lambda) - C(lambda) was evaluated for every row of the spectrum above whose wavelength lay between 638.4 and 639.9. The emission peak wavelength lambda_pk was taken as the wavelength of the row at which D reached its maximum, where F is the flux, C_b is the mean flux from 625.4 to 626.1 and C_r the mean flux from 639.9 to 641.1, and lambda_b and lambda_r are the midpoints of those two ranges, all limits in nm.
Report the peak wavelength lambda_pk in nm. 638.50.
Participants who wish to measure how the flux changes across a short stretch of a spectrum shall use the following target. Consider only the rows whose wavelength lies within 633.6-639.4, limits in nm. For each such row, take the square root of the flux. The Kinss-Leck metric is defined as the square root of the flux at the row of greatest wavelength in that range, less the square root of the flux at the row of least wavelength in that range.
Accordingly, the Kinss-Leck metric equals 0.29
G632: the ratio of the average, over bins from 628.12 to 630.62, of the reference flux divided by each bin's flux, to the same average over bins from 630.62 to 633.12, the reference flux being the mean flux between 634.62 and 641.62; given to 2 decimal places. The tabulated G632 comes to 1.01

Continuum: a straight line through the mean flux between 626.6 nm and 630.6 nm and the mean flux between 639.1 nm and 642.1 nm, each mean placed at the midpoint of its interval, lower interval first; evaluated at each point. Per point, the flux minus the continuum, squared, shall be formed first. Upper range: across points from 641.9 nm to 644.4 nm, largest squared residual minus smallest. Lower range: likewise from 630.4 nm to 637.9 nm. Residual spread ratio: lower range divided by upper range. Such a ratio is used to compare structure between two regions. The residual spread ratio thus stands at 3.98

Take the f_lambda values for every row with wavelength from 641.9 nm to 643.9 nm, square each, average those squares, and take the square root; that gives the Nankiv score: 14.3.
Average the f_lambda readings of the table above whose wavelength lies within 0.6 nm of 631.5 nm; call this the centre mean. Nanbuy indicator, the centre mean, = 15.6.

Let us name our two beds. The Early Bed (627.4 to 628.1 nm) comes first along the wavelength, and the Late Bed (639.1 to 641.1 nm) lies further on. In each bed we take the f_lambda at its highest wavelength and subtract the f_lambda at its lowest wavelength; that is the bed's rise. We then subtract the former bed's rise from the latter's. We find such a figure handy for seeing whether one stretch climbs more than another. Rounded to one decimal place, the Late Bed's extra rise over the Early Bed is -6.9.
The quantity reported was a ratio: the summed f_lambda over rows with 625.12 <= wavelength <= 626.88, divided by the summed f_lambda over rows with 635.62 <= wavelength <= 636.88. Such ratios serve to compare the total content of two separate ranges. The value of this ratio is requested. 1.32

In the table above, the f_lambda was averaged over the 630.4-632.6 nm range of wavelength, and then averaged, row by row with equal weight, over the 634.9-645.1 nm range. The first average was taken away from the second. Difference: -0.2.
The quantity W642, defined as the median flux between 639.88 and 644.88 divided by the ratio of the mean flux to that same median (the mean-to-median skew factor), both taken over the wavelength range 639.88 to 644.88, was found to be 14.2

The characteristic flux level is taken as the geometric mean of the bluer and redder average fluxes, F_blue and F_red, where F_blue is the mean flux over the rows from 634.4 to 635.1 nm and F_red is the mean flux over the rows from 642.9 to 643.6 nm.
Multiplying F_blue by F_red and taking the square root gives 15.2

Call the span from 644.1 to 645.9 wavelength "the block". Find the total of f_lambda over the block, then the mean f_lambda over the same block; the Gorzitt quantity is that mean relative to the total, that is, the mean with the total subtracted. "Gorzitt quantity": -86.0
